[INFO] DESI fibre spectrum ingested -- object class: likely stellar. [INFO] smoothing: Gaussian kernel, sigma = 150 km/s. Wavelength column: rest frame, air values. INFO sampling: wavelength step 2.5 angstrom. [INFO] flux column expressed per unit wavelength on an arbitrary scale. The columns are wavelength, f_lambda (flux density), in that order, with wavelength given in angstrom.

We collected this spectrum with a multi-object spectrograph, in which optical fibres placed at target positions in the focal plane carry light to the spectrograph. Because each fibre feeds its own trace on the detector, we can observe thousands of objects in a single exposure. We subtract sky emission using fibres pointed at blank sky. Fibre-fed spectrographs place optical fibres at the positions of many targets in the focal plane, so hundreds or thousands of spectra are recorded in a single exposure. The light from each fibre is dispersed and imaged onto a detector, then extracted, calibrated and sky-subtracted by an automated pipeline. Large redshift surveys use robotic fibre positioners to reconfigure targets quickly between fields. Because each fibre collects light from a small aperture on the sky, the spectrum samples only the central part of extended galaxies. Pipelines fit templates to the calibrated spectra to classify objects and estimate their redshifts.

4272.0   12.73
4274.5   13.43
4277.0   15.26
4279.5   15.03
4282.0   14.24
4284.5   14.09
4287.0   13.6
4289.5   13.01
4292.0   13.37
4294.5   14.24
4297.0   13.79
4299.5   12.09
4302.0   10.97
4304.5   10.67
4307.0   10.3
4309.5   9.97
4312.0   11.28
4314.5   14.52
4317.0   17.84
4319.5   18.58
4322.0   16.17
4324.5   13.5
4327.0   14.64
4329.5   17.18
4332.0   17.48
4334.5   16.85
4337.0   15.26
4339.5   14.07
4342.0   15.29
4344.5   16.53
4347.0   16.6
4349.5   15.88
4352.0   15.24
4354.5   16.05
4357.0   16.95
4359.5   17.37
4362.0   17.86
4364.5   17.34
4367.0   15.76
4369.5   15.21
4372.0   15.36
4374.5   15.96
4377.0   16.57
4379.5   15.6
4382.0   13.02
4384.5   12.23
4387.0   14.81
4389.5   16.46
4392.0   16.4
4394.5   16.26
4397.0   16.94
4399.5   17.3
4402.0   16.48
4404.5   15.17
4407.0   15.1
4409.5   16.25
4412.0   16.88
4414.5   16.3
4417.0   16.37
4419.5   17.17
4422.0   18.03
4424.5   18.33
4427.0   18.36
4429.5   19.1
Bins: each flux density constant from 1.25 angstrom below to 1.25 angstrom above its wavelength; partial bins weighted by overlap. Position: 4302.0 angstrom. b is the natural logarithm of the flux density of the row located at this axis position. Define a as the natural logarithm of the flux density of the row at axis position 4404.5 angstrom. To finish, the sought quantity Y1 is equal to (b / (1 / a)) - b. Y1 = 4.1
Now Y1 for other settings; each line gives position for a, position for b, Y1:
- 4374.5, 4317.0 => 5.1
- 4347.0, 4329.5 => 5.1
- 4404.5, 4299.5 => 4.3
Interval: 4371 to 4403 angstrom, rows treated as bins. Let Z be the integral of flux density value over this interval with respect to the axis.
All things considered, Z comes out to 501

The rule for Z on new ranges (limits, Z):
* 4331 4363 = 520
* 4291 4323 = 427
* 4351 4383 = 514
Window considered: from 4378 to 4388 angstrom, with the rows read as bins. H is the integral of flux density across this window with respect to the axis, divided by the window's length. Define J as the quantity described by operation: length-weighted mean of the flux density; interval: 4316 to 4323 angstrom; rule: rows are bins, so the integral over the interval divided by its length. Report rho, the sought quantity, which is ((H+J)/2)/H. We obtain 1.13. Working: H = 14.0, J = 17.6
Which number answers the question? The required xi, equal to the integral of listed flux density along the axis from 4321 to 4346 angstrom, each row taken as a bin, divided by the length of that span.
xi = 15.7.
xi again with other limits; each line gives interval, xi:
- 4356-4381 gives 16.4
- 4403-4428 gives 16.8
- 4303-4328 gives 13.7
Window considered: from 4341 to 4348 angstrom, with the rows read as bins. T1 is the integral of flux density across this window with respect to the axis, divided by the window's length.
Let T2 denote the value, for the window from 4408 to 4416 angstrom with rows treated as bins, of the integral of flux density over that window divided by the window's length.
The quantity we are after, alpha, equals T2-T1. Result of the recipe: 0.3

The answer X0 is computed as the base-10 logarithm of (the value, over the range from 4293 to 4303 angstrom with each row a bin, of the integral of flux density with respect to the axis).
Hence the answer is 2.11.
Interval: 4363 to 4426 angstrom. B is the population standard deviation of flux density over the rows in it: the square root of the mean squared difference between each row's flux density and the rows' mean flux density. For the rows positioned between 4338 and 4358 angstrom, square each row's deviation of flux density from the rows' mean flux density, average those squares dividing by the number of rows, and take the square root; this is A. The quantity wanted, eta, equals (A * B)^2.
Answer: 1.4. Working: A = 0.88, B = 1.33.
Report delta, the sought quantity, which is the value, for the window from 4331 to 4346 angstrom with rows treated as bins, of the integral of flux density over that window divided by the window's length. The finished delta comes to 15.9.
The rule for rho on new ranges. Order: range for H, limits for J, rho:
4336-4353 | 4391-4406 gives 1.03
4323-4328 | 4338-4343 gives 1.02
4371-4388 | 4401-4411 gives 1.03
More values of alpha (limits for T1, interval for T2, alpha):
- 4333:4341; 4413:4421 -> 1.2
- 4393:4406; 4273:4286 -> -2.0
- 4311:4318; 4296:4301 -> -1.7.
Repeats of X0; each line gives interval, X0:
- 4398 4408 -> 2.21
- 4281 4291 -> 2.14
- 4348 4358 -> 2.20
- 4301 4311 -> 2.02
